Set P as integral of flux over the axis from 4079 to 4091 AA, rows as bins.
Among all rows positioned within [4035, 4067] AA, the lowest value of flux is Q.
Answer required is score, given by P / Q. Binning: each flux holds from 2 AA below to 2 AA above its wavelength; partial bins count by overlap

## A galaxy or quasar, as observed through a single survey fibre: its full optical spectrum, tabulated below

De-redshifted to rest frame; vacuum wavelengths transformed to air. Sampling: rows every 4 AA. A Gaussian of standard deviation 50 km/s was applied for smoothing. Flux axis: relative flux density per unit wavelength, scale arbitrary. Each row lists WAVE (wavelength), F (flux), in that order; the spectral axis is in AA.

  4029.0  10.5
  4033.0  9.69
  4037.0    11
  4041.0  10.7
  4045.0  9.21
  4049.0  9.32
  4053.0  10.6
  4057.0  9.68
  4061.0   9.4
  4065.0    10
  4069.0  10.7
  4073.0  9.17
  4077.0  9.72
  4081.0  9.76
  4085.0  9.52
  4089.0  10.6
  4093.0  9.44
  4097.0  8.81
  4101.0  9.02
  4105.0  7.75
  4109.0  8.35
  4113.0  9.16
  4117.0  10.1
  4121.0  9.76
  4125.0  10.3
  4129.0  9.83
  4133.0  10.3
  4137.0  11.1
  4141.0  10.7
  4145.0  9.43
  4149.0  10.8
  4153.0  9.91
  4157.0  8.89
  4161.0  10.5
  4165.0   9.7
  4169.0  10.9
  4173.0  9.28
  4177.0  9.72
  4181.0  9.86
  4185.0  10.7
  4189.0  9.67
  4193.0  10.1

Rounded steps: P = 120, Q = 9.21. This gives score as 13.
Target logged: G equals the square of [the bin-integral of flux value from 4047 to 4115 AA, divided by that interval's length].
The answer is 90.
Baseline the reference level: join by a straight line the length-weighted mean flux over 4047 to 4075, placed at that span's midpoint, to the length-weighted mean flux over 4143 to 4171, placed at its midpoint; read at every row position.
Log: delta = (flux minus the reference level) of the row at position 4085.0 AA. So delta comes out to -0.4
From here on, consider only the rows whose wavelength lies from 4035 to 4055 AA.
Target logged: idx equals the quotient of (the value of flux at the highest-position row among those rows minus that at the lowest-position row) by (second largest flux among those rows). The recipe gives -0.04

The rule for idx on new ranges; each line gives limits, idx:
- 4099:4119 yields 0.12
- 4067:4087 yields -0.12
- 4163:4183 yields 0.02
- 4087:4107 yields -0.30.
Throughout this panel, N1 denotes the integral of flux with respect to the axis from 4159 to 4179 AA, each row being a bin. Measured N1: 200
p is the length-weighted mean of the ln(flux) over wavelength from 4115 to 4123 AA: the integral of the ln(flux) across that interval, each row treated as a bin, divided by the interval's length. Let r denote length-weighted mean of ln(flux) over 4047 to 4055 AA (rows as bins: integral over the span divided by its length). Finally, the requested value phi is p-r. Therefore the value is 0.00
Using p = 2.30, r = 2.297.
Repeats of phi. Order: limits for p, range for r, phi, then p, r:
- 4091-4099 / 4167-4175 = -0.10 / 2.21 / 2.308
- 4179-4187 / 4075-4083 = 0.05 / 2.33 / 2.276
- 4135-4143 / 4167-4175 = 0.08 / 2.39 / 2.308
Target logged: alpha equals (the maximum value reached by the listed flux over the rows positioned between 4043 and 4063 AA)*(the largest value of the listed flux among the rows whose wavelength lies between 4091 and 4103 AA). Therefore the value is 100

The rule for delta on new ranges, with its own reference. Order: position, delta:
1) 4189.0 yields -0.4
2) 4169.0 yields 0.9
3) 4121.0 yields -0.2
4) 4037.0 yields 1.2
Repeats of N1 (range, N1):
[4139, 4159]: 199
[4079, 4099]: 193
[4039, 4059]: 198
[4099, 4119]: 178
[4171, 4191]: 197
